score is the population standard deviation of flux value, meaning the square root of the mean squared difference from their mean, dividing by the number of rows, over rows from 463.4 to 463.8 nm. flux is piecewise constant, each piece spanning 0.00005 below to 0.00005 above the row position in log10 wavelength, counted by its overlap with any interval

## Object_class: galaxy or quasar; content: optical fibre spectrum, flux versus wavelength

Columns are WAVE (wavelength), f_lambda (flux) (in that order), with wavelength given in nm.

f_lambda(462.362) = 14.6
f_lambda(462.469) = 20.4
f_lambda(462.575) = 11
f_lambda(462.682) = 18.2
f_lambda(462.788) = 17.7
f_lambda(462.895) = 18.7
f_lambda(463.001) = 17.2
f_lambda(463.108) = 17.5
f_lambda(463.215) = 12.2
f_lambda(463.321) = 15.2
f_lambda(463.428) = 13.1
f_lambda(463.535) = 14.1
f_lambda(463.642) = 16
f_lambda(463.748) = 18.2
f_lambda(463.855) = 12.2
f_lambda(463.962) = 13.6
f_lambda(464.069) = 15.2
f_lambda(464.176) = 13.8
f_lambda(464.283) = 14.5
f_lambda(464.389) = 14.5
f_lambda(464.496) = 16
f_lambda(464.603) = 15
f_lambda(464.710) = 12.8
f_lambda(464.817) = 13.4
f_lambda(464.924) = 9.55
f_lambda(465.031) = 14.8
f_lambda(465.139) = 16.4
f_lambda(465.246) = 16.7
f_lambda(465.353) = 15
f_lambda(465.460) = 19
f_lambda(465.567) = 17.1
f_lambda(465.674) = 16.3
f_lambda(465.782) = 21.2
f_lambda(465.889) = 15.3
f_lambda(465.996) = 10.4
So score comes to 1.95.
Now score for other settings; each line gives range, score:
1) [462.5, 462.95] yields 3.14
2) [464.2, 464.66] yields 0.61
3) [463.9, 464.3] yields 0.63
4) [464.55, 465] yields 1.98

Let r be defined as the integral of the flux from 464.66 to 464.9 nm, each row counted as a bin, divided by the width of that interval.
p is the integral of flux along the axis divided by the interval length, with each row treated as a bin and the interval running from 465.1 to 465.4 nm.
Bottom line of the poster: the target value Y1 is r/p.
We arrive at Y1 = 0.79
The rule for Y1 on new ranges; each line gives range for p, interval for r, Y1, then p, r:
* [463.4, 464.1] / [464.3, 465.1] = 0.94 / 14.7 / 13.8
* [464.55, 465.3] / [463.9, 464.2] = 1.01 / 14.1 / 14.2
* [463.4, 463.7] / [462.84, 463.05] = 1.23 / 14.6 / 18.0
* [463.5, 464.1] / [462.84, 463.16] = 1.19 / 14.9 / 17.8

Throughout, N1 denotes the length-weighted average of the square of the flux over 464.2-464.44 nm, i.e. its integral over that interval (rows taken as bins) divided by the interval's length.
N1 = 209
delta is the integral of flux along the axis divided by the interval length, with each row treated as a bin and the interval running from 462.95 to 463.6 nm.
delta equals 14.9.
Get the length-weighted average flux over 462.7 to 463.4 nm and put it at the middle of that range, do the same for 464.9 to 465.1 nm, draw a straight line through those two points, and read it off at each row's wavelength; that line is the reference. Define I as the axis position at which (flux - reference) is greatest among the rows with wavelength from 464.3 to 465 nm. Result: 464.496 nm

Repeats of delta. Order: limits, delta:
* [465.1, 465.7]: 16.8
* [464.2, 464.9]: 14.2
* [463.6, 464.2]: 14.9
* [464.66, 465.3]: 13.9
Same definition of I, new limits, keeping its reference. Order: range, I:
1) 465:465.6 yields 465.460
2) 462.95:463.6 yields 463.108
